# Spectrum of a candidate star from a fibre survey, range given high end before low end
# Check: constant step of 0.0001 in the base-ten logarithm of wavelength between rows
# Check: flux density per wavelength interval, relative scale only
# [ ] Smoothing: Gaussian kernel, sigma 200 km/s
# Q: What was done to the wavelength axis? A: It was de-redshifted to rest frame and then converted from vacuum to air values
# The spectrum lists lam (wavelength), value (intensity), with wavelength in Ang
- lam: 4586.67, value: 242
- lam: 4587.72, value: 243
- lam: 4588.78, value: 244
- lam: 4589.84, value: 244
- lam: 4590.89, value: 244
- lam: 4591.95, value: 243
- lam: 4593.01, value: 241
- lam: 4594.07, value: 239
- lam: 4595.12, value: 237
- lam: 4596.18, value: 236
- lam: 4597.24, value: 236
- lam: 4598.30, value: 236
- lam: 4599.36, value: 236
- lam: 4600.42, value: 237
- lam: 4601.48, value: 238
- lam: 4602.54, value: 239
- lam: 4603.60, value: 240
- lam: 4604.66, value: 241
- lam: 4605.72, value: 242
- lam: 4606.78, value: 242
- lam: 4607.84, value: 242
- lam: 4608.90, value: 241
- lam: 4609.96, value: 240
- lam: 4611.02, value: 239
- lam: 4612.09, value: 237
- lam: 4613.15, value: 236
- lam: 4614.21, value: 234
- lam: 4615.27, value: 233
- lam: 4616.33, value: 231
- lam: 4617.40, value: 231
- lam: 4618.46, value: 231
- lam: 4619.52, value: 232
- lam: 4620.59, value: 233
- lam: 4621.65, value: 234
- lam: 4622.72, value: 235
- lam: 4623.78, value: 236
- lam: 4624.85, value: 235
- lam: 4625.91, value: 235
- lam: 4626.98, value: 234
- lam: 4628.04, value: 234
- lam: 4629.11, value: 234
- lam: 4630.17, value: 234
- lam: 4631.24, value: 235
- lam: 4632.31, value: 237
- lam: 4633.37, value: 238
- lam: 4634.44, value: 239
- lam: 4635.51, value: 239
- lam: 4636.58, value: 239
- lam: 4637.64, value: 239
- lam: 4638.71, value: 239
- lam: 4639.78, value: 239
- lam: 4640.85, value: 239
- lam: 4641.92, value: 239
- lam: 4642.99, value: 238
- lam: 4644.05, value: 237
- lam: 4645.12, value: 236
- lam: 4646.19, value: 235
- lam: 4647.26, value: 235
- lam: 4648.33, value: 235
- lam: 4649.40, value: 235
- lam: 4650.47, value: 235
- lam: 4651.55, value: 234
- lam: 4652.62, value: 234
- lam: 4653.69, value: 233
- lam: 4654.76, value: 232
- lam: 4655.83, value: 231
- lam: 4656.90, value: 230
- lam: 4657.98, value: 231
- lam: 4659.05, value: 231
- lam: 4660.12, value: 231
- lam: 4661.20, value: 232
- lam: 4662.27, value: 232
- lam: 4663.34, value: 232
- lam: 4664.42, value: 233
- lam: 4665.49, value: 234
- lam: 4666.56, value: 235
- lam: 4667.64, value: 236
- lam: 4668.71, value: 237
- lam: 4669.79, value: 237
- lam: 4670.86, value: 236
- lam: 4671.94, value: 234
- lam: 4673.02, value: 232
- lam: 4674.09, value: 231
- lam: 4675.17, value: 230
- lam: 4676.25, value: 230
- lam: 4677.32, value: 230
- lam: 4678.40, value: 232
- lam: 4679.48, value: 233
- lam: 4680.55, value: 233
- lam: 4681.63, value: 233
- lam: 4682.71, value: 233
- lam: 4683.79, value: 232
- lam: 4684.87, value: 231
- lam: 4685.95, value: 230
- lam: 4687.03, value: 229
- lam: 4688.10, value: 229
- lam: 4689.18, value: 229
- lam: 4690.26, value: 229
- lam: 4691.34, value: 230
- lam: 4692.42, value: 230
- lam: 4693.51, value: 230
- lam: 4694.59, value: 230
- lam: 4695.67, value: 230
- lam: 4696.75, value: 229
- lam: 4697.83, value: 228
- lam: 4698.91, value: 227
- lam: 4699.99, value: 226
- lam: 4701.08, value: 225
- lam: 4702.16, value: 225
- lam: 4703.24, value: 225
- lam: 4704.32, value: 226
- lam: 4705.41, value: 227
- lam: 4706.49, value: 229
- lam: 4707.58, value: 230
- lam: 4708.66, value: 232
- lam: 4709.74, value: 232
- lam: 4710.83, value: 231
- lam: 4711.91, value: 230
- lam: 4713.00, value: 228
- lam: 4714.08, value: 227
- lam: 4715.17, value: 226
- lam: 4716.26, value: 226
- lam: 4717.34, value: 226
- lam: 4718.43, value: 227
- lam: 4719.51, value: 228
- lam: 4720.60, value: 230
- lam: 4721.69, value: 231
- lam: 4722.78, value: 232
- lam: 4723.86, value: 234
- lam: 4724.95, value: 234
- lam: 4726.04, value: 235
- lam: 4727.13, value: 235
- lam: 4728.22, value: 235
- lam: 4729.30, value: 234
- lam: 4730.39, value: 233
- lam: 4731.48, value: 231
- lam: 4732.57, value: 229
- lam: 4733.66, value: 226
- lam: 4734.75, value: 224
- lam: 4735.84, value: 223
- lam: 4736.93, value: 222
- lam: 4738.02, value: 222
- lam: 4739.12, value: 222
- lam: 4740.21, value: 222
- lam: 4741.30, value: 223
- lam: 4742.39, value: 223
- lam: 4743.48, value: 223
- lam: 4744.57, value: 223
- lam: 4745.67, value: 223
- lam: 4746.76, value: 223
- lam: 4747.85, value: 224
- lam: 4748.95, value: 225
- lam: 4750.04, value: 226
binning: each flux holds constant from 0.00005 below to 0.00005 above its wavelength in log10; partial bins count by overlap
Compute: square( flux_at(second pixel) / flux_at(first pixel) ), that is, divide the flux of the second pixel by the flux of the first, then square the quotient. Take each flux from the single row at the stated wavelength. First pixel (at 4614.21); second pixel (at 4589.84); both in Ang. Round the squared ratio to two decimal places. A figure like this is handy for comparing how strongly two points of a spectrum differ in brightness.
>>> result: 1.09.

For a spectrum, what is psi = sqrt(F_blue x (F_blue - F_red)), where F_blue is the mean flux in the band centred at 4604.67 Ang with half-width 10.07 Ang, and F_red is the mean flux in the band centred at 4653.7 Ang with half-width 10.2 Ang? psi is 35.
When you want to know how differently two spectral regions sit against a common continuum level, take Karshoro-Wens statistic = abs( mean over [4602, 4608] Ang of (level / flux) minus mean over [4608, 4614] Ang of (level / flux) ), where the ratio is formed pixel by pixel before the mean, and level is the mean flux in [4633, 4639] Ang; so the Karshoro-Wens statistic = 0.010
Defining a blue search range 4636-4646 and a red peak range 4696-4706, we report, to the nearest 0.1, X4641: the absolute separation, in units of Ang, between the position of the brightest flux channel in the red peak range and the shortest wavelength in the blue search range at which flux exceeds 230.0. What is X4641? 60.2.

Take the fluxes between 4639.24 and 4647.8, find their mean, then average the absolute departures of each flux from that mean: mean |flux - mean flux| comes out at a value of 1.5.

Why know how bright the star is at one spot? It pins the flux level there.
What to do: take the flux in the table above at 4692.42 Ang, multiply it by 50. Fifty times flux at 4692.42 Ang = 11500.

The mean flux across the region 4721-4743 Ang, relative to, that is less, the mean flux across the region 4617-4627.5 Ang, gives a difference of -5.1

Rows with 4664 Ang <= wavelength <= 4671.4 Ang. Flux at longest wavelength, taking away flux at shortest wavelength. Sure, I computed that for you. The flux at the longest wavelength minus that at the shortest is 3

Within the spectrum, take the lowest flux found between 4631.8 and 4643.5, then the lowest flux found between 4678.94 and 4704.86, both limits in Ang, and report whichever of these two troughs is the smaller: 225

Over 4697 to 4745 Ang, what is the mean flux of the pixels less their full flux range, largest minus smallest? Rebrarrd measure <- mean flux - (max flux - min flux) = 215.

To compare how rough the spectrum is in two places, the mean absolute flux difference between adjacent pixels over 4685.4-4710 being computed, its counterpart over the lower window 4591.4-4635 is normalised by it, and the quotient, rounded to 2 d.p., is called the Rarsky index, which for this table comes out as 1.41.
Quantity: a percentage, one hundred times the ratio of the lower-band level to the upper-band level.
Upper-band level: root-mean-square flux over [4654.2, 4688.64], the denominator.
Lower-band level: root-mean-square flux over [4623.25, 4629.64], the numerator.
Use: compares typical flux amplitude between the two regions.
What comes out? 101.0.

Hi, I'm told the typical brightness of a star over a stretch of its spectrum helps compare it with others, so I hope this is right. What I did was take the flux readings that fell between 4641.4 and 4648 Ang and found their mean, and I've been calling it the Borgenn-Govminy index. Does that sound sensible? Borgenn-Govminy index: 237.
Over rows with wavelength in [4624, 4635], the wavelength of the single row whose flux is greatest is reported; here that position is 4634.44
